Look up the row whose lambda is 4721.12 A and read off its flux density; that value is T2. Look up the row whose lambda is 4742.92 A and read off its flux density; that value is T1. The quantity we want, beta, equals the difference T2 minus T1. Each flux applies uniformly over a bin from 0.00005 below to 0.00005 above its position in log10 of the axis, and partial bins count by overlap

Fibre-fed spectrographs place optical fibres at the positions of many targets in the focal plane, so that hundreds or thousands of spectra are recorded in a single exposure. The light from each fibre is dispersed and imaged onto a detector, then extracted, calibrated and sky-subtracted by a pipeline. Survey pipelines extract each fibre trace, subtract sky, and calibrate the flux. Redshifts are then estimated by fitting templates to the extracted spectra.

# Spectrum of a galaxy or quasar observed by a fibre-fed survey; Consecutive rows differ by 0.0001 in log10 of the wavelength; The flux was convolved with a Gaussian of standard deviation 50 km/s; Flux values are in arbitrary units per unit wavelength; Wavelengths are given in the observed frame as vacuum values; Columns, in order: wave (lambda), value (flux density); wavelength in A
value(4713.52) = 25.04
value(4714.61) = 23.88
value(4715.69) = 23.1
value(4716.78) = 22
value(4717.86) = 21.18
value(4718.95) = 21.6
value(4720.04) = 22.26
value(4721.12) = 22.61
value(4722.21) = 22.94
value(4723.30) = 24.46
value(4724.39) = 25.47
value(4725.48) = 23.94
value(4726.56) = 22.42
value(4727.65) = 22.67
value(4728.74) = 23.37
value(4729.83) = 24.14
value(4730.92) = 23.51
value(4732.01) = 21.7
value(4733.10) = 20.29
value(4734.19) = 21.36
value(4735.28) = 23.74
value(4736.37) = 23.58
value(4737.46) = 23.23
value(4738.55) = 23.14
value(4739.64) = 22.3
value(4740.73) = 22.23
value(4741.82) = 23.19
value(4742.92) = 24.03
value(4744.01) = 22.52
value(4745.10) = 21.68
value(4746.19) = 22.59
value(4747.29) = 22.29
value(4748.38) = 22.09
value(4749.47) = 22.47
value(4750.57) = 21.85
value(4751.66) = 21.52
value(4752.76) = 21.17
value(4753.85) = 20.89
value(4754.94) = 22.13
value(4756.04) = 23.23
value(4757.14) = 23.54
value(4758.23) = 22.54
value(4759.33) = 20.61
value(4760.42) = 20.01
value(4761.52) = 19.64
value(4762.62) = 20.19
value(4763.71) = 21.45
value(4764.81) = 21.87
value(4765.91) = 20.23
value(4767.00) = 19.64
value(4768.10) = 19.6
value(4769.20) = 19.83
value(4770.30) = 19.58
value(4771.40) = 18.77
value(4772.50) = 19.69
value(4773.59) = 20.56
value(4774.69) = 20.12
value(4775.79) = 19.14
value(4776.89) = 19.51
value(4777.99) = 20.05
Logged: -1.4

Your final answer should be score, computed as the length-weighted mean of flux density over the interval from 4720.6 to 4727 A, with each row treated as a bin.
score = 23.7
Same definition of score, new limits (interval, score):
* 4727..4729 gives 22.9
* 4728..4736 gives 22.6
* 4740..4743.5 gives 23.1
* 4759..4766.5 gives 20.6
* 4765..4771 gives 19.9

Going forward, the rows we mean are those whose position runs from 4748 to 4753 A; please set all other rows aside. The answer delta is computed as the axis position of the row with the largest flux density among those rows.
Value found 4749.47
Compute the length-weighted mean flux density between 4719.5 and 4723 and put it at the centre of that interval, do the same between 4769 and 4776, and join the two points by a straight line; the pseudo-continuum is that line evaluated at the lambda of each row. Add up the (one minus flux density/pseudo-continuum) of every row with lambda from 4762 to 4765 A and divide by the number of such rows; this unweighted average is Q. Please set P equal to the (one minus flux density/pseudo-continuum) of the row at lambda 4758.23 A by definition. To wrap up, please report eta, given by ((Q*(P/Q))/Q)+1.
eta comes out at 3.1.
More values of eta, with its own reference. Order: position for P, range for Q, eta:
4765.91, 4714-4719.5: 0.8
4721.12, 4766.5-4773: 1.4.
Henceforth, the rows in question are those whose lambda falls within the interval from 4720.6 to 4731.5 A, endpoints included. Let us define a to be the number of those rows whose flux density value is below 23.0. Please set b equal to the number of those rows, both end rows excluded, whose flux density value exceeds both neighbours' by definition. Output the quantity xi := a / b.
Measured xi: 2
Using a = 4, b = 2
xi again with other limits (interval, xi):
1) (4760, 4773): 6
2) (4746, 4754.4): 8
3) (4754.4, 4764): 7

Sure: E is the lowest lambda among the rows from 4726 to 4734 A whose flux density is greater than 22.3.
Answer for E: 4726.56 A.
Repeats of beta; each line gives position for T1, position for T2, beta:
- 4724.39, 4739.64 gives -3.2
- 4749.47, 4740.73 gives -0.2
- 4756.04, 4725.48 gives 0.7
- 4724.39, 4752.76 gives -4.3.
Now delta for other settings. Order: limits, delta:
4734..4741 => 4735.28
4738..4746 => 4742.92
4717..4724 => 4723.30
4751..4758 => 4757.14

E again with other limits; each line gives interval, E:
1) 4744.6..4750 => 4746.19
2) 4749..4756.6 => 4749.47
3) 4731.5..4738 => 4735.28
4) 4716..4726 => 4721.12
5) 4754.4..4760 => 4756.04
